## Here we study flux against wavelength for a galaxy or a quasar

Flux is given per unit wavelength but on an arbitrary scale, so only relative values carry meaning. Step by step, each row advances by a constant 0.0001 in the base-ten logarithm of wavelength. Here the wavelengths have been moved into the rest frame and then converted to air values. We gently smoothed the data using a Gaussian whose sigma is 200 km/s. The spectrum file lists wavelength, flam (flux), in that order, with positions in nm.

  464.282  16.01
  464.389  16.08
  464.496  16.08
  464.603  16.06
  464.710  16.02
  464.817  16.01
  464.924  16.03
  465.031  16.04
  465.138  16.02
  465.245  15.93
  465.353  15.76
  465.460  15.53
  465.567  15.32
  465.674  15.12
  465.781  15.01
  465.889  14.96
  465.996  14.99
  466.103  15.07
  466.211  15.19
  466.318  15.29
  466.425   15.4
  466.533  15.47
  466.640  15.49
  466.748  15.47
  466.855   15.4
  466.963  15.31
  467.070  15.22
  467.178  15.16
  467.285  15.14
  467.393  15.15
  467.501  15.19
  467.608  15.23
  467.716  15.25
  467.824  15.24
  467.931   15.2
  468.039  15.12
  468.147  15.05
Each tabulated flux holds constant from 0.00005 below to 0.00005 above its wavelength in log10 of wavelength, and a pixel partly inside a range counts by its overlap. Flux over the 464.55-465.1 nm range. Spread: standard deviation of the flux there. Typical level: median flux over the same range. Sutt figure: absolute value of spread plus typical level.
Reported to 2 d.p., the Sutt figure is 16.05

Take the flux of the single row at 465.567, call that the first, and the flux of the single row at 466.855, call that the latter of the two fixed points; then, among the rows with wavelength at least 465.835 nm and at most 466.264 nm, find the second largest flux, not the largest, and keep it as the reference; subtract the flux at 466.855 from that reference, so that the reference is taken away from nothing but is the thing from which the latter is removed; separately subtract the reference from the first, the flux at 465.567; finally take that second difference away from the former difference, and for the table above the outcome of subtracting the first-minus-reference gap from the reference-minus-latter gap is -0.6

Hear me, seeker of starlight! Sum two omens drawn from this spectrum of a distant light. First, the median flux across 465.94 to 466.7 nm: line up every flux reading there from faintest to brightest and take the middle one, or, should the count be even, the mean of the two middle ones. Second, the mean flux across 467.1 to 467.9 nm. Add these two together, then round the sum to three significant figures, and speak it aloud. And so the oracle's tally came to 30.5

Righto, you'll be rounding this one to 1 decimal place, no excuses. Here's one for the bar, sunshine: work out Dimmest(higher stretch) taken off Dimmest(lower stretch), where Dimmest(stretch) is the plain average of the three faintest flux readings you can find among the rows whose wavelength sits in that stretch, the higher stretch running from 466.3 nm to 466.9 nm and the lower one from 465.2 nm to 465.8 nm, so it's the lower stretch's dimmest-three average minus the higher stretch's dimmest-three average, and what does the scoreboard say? -0.2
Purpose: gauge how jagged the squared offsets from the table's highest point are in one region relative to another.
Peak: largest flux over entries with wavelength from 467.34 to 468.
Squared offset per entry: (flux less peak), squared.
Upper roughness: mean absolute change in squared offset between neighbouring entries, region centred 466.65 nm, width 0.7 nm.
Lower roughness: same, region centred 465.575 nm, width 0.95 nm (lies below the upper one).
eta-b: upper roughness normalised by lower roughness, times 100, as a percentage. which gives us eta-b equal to 21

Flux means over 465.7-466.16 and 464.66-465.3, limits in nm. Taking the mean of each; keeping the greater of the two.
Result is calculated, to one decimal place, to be 16.0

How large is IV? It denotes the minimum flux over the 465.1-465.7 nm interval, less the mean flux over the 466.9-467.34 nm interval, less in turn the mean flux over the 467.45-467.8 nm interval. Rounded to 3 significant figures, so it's -15.3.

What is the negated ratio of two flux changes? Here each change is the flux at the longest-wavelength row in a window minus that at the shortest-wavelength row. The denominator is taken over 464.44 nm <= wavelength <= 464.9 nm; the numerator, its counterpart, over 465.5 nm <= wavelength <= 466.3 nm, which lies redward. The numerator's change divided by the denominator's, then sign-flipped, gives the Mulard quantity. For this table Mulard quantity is -2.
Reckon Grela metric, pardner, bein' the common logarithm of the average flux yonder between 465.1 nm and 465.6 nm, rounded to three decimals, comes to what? 1.196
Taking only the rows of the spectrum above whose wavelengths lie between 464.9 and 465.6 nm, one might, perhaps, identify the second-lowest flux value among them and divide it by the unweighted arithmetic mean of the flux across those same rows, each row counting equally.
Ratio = 0.983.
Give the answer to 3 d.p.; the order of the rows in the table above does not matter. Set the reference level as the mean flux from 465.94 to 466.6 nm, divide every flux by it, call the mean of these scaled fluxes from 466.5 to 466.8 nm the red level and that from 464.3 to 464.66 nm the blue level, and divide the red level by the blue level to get 0.963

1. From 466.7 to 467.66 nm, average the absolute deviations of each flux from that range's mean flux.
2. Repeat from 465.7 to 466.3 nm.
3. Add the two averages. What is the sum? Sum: 0.16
